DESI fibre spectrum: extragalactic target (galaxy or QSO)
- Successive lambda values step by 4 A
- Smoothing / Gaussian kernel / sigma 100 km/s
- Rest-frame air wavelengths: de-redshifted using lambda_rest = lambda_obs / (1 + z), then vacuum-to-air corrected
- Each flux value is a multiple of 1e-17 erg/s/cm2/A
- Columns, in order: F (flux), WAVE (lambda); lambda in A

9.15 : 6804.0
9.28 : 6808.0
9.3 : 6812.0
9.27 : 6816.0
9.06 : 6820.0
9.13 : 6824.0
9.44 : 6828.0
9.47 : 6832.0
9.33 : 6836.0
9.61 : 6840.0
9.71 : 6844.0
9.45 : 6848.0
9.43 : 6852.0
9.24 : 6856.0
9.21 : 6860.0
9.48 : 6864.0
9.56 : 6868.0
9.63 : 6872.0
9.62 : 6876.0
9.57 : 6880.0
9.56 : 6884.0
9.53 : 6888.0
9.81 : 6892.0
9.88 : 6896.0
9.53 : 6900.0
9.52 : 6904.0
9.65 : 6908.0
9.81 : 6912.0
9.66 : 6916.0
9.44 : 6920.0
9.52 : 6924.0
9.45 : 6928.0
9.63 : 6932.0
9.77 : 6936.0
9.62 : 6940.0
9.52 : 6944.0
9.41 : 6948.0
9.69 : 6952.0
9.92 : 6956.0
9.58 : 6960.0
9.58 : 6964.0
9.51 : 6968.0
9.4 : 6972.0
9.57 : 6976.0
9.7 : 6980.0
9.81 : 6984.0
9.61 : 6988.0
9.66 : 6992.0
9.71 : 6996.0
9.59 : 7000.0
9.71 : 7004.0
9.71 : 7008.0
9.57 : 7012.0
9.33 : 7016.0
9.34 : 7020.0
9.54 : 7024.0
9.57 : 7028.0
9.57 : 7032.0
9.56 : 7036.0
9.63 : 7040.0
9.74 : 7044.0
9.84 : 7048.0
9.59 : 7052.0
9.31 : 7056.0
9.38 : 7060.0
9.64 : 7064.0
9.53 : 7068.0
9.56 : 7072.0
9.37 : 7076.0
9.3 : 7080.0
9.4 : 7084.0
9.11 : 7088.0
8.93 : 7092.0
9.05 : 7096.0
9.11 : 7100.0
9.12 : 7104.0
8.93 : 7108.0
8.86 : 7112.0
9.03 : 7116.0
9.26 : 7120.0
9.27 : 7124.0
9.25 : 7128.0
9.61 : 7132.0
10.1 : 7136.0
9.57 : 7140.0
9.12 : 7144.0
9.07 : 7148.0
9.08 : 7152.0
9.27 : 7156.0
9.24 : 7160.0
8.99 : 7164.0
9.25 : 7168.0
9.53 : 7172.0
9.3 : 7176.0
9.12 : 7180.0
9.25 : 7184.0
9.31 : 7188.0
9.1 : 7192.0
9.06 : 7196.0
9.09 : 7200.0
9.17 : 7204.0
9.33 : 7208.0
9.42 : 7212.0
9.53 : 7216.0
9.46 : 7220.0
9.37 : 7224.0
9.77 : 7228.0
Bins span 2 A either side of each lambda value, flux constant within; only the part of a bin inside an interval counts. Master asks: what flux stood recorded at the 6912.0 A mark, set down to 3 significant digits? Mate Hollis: 9.81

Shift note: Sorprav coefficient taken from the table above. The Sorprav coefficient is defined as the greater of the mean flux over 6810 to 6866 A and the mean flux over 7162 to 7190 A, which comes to 9.37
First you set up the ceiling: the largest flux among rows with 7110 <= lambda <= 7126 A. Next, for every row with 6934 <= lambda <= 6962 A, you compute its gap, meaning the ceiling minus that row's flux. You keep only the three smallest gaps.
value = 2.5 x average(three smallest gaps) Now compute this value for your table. -1.31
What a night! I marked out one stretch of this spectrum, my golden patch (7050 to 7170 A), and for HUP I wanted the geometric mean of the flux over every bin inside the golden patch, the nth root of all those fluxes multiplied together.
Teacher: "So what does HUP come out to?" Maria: 9.27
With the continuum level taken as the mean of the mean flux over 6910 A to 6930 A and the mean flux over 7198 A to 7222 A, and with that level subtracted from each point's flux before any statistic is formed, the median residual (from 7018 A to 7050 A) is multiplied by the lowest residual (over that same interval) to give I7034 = -0.013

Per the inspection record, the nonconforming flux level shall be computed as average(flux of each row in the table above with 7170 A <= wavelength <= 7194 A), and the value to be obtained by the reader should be 9.27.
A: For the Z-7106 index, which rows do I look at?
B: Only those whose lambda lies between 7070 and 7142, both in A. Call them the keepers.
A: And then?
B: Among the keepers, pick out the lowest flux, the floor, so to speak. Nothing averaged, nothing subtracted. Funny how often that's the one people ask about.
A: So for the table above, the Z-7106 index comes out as 8.86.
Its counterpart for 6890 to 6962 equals 9.41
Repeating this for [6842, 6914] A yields 9.21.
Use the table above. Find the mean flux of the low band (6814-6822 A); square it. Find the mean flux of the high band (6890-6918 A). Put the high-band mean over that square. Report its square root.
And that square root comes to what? 0.340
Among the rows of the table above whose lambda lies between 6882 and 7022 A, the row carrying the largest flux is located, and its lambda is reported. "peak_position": 6956.0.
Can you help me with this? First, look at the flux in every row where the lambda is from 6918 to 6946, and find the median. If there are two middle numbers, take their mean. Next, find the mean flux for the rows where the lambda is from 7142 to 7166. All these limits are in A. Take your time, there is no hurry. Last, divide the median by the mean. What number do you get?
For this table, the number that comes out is 1.04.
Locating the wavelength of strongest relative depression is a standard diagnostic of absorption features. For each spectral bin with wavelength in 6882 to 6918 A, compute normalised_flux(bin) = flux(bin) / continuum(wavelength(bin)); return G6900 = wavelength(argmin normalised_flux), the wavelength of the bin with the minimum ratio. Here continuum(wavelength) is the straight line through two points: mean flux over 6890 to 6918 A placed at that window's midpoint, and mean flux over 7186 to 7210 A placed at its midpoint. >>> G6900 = 6888.0 A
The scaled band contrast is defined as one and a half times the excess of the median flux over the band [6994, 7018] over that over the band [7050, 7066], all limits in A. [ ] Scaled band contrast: 0.25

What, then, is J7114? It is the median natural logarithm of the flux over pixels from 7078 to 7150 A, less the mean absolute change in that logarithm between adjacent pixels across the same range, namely 2.19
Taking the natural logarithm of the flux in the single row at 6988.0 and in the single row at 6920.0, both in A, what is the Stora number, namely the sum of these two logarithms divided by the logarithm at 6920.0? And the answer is 2.01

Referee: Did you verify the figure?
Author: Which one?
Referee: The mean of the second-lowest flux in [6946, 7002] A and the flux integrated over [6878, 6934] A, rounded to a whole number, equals 274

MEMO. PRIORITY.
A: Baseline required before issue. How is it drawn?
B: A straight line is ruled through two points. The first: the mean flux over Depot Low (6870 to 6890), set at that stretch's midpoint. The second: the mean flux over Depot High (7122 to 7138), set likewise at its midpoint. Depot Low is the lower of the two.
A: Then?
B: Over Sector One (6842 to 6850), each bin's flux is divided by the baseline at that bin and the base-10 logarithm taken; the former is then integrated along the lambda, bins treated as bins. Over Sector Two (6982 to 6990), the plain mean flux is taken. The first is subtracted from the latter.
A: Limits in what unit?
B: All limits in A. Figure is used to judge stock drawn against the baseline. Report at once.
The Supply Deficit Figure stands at 9.7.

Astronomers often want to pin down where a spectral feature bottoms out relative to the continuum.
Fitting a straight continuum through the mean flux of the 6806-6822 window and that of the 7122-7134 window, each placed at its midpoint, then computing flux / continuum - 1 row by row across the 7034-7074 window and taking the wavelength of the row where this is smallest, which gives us 7056.0 A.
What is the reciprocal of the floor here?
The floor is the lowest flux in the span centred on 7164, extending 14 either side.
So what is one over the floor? 0.111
